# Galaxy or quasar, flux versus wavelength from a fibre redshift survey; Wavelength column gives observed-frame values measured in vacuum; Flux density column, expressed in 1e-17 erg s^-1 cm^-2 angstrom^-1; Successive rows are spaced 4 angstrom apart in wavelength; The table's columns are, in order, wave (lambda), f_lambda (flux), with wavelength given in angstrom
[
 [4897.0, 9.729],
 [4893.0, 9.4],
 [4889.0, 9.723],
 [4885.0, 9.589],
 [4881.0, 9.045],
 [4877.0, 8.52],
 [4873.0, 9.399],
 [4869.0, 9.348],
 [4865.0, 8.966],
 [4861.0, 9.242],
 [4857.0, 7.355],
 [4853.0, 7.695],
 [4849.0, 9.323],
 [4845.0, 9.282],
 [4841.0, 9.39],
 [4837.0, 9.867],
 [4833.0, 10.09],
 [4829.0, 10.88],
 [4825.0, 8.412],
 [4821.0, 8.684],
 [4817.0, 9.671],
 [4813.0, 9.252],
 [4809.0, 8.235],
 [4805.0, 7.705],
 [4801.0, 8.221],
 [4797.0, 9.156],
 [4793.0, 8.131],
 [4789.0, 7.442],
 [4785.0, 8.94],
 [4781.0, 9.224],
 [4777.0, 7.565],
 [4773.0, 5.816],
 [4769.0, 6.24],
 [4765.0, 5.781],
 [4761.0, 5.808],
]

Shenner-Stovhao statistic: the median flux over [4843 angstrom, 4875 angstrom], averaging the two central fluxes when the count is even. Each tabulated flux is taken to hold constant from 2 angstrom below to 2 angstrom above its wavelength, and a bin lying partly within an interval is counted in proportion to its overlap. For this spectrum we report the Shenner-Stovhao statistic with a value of 9.26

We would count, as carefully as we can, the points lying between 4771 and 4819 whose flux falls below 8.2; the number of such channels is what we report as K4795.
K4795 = 5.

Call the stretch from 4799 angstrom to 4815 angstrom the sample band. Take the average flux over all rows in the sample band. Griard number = 8.4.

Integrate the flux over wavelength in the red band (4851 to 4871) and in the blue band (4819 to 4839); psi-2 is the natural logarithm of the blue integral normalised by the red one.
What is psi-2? 0.12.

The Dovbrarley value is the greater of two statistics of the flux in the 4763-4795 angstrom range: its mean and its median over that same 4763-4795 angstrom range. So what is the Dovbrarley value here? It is 7.5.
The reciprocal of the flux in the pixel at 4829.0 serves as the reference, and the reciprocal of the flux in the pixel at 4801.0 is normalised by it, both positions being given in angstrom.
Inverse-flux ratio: 1.32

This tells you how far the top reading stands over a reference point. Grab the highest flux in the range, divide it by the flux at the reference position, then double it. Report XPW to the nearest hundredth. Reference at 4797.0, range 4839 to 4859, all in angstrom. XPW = 2.05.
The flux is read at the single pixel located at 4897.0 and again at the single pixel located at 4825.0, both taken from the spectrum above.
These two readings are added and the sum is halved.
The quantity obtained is 9.1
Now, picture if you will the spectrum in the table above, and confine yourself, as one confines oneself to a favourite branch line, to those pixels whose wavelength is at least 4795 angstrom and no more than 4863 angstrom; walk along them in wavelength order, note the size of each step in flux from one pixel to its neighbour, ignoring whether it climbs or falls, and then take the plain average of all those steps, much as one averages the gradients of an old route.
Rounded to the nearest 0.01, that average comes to 0.79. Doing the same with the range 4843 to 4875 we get 0.66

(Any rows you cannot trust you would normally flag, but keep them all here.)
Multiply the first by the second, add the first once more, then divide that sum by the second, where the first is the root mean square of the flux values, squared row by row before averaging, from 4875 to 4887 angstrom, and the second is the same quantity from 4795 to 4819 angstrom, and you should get 10.1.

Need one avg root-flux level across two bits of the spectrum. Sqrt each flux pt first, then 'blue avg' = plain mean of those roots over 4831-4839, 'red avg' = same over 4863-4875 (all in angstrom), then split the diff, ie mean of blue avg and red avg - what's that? 3.10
